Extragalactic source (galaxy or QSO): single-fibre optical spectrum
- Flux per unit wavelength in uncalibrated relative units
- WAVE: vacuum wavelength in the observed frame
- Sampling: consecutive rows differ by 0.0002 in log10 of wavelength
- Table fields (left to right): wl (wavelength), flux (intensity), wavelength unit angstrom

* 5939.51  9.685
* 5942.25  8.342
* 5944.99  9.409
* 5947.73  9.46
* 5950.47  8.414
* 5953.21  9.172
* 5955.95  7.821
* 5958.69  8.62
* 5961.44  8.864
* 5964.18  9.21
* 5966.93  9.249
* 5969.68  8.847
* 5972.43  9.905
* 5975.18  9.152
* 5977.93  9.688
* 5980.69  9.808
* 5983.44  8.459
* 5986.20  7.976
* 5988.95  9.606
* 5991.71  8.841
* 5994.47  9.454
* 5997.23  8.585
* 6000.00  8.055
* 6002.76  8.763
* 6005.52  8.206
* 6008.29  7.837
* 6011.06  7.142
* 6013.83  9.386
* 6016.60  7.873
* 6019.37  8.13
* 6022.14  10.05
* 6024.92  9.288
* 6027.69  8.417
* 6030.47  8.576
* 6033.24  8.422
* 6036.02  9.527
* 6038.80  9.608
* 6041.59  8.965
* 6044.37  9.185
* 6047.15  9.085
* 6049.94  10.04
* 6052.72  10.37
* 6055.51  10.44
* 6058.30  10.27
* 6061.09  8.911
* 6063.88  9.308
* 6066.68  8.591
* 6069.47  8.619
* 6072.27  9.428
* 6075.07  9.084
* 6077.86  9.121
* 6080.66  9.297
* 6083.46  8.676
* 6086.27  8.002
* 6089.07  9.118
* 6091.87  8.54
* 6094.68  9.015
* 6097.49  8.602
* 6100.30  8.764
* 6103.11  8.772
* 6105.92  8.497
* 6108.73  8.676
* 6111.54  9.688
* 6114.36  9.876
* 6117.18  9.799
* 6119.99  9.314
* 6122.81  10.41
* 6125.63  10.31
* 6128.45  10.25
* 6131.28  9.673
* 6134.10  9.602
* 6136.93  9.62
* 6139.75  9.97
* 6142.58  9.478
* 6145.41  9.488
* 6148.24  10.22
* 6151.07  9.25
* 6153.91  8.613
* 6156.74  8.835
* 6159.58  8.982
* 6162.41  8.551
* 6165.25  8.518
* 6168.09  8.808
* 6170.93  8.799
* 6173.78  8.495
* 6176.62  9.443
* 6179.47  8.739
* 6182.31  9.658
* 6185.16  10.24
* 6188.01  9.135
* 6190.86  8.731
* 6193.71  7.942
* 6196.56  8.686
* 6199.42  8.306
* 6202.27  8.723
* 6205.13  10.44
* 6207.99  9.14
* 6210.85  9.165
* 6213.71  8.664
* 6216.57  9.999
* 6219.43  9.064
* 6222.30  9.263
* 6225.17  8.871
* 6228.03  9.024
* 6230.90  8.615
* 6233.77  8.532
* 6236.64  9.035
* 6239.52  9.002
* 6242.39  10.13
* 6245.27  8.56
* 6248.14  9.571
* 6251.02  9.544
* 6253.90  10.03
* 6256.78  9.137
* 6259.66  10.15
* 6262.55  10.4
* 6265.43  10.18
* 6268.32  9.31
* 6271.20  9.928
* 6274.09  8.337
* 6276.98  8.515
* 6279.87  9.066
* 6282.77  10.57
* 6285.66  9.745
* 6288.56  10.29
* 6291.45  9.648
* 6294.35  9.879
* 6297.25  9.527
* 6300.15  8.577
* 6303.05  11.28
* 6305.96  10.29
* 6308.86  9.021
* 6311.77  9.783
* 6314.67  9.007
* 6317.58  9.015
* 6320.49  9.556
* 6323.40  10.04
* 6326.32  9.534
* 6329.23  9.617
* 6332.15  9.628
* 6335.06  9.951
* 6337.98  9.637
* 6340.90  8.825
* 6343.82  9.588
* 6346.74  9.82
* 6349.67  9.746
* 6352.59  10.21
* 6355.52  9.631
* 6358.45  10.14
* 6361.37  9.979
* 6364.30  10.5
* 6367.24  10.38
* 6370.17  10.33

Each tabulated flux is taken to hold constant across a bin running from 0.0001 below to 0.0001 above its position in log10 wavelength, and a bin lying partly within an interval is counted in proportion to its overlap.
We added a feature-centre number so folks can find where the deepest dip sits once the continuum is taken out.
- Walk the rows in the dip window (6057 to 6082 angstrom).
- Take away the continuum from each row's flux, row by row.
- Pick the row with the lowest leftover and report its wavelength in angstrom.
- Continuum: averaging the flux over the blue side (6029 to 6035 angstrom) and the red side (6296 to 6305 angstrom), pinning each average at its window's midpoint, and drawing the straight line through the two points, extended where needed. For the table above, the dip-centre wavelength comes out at 6066.68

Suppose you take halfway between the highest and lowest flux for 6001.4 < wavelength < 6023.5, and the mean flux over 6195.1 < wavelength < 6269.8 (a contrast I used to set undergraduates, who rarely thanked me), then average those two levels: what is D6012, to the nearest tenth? 8.9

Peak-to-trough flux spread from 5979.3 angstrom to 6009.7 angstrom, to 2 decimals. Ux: 1.97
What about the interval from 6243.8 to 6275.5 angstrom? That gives 2.06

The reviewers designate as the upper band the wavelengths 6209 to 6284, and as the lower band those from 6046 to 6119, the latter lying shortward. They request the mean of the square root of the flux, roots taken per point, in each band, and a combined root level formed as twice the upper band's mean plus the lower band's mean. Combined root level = 9.13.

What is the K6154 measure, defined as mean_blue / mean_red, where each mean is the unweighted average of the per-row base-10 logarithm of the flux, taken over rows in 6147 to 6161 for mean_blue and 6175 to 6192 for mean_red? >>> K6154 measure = 0.99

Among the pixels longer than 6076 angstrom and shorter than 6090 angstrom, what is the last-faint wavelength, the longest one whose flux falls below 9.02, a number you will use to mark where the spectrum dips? 6086.27 angstrom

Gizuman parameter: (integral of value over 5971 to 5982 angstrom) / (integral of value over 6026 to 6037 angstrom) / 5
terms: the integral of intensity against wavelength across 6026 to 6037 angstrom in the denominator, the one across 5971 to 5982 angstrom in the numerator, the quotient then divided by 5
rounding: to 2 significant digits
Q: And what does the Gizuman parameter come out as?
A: 0.22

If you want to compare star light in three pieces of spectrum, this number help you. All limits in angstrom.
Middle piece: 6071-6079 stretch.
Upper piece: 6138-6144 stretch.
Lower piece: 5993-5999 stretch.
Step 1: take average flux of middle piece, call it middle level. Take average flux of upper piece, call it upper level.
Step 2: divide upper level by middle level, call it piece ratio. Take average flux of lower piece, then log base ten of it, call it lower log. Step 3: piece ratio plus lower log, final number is 2.01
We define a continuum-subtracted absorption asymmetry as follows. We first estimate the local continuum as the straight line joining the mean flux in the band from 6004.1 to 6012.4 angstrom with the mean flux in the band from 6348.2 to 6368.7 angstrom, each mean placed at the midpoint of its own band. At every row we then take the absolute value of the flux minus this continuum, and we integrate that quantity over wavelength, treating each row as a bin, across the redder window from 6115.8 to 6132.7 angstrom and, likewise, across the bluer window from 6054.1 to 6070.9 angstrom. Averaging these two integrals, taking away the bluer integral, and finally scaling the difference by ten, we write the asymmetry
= 17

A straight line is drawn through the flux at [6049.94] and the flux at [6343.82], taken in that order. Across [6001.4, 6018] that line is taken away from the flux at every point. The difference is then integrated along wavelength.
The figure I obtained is -32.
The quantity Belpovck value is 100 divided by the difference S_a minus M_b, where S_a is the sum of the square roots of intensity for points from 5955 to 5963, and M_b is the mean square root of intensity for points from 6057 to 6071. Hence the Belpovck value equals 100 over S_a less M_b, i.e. 18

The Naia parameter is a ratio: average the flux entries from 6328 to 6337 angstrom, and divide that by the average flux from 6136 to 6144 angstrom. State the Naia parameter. 1.00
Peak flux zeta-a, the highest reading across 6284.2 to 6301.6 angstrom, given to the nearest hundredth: 10.29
